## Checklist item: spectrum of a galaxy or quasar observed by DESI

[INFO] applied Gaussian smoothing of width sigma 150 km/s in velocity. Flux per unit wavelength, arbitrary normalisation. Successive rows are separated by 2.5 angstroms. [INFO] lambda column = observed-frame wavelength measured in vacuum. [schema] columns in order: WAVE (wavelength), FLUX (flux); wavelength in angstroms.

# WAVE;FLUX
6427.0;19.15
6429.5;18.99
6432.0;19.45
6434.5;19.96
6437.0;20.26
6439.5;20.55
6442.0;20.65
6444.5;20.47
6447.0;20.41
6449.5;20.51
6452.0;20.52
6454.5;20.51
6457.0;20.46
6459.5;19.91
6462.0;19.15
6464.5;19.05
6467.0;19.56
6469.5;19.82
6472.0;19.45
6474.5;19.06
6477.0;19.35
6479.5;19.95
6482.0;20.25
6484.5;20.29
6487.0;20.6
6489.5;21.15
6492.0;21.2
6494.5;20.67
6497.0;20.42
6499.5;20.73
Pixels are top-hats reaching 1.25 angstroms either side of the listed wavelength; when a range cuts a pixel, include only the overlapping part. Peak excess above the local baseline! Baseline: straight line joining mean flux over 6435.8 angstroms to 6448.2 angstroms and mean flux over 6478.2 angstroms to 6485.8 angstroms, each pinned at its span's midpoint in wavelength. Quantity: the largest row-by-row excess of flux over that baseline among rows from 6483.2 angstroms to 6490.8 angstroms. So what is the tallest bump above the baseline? 1.0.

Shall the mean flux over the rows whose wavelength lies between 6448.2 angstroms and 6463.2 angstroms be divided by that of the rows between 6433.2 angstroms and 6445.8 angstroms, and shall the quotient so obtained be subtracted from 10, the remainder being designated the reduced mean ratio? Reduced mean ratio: 9.01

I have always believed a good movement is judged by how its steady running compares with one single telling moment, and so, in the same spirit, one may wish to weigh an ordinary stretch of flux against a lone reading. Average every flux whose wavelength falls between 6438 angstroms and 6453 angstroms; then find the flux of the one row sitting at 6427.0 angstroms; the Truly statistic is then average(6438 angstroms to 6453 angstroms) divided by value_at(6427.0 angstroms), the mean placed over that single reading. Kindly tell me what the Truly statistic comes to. 1.07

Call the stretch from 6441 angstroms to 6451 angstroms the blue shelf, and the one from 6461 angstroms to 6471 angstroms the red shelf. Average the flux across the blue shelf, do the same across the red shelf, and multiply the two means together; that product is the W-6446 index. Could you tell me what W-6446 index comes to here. 398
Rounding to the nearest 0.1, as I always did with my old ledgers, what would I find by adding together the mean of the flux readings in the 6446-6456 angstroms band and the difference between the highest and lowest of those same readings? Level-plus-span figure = 20.6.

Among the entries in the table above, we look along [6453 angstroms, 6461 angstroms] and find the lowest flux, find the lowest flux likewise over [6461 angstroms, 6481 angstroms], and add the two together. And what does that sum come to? 39.0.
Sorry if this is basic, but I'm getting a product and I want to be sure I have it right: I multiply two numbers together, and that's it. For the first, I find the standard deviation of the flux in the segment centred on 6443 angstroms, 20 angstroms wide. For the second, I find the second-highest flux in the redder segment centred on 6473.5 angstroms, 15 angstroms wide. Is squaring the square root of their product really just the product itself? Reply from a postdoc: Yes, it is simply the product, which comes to 4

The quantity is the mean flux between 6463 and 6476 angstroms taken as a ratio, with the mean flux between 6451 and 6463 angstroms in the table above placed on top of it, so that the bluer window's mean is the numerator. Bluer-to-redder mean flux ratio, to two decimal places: 1.04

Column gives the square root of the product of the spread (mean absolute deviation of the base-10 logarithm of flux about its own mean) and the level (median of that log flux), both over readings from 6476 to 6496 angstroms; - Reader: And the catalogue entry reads 0.115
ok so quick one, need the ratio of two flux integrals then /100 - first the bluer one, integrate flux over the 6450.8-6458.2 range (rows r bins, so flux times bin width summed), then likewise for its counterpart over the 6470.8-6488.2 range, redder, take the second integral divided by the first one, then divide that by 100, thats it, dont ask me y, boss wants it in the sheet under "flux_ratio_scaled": 0.023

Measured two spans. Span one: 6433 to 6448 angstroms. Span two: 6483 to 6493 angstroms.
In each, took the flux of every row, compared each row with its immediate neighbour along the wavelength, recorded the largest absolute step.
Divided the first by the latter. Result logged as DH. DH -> 0.5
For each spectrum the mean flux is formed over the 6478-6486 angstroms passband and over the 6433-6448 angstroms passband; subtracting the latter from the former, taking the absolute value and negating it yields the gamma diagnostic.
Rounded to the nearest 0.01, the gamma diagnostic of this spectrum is -0.22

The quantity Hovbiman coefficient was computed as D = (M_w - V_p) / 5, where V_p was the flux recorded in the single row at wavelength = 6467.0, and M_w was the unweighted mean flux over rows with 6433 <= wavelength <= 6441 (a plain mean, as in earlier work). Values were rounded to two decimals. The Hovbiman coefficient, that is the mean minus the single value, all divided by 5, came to 0.14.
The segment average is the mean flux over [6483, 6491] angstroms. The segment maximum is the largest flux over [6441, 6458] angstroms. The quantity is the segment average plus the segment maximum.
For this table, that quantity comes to 41.3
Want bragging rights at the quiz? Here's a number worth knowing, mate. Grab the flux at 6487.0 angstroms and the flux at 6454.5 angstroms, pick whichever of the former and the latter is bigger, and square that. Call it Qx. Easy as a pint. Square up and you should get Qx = 424.4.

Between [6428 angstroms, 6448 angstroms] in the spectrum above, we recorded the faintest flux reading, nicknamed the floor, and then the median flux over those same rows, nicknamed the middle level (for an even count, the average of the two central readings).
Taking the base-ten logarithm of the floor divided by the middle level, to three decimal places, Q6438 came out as -0.030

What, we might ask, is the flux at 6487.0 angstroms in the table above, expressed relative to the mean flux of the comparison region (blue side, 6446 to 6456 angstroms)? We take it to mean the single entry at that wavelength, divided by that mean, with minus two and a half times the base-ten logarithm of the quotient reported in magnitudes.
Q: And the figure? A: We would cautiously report -0.006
